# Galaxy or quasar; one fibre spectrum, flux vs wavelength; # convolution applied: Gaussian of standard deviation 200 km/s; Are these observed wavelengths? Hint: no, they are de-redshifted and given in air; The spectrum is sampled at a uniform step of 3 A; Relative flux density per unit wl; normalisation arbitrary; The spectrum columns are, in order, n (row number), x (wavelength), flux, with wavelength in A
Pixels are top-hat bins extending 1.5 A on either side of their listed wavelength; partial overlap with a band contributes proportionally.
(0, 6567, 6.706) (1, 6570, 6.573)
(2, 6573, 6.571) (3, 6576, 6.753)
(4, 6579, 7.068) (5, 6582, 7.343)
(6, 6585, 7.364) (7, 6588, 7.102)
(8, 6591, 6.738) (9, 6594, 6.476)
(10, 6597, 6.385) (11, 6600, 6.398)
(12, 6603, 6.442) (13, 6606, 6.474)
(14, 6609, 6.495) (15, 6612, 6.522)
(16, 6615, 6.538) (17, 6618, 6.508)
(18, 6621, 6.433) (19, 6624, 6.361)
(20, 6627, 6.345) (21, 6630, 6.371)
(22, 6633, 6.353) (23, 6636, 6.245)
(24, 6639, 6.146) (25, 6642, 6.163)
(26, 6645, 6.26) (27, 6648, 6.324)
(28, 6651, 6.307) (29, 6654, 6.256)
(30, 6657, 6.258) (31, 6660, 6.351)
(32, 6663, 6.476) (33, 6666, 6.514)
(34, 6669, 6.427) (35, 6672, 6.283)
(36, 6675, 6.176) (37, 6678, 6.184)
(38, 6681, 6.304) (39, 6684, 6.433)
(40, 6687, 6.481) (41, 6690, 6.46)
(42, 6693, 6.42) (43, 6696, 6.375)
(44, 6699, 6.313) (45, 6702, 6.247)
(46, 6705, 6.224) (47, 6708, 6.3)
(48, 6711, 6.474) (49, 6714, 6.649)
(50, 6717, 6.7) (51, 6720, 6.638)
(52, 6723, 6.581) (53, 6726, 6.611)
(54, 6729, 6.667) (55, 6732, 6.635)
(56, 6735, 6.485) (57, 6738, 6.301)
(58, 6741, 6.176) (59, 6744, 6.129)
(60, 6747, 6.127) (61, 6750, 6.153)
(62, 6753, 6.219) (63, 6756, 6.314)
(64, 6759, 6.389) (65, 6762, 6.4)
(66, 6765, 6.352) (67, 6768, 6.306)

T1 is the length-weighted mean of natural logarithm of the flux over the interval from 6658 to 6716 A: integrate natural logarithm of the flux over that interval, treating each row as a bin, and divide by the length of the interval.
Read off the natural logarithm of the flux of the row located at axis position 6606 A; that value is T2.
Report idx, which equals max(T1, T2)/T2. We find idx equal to 1.00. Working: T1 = 1.85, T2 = 1.868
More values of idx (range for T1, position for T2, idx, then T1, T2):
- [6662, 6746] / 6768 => 1.01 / 1.86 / 1.842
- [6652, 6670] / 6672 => 1.01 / 1.85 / 1.838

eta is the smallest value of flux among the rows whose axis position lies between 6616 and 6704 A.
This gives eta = 6.146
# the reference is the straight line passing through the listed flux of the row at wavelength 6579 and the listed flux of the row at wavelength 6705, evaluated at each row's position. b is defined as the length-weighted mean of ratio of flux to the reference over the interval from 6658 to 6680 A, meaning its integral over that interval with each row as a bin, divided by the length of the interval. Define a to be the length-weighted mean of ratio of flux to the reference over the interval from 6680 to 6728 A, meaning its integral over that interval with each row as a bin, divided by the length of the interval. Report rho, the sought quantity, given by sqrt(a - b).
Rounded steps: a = 1.036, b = 0.981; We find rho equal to 0.236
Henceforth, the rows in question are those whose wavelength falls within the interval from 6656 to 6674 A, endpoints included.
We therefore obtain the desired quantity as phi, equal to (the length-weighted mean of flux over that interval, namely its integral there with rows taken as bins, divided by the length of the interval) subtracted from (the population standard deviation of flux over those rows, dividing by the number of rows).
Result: -6.29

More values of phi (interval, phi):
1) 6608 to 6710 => -6.24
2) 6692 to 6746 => -6.25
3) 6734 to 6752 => -6.09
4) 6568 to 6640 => -6.27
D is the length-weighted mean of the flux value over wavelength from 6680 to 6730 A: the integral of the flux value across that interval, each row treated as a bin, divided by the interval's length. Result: 6.46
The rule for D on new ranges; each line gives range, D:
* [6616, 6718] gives 6.36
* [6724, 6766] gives 6.36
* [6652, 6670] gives 6.38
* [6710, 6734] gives 6.62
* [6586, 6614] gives 6.57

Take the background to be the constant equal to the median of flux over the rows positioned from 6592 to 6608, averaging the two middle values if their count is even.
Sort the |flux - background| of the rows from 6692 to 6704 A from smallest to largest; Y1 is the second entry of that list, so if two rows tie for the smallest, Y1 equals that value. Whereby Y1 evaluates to 0.067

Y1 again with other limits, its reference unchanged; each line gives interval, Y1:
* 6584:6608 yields 0.032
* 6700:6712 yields 0.142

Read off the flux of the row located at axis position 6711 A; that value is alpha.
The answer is 6.474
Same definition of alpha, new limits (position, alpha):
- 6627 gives 6.345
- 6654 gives 6.256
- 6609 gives 6.495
